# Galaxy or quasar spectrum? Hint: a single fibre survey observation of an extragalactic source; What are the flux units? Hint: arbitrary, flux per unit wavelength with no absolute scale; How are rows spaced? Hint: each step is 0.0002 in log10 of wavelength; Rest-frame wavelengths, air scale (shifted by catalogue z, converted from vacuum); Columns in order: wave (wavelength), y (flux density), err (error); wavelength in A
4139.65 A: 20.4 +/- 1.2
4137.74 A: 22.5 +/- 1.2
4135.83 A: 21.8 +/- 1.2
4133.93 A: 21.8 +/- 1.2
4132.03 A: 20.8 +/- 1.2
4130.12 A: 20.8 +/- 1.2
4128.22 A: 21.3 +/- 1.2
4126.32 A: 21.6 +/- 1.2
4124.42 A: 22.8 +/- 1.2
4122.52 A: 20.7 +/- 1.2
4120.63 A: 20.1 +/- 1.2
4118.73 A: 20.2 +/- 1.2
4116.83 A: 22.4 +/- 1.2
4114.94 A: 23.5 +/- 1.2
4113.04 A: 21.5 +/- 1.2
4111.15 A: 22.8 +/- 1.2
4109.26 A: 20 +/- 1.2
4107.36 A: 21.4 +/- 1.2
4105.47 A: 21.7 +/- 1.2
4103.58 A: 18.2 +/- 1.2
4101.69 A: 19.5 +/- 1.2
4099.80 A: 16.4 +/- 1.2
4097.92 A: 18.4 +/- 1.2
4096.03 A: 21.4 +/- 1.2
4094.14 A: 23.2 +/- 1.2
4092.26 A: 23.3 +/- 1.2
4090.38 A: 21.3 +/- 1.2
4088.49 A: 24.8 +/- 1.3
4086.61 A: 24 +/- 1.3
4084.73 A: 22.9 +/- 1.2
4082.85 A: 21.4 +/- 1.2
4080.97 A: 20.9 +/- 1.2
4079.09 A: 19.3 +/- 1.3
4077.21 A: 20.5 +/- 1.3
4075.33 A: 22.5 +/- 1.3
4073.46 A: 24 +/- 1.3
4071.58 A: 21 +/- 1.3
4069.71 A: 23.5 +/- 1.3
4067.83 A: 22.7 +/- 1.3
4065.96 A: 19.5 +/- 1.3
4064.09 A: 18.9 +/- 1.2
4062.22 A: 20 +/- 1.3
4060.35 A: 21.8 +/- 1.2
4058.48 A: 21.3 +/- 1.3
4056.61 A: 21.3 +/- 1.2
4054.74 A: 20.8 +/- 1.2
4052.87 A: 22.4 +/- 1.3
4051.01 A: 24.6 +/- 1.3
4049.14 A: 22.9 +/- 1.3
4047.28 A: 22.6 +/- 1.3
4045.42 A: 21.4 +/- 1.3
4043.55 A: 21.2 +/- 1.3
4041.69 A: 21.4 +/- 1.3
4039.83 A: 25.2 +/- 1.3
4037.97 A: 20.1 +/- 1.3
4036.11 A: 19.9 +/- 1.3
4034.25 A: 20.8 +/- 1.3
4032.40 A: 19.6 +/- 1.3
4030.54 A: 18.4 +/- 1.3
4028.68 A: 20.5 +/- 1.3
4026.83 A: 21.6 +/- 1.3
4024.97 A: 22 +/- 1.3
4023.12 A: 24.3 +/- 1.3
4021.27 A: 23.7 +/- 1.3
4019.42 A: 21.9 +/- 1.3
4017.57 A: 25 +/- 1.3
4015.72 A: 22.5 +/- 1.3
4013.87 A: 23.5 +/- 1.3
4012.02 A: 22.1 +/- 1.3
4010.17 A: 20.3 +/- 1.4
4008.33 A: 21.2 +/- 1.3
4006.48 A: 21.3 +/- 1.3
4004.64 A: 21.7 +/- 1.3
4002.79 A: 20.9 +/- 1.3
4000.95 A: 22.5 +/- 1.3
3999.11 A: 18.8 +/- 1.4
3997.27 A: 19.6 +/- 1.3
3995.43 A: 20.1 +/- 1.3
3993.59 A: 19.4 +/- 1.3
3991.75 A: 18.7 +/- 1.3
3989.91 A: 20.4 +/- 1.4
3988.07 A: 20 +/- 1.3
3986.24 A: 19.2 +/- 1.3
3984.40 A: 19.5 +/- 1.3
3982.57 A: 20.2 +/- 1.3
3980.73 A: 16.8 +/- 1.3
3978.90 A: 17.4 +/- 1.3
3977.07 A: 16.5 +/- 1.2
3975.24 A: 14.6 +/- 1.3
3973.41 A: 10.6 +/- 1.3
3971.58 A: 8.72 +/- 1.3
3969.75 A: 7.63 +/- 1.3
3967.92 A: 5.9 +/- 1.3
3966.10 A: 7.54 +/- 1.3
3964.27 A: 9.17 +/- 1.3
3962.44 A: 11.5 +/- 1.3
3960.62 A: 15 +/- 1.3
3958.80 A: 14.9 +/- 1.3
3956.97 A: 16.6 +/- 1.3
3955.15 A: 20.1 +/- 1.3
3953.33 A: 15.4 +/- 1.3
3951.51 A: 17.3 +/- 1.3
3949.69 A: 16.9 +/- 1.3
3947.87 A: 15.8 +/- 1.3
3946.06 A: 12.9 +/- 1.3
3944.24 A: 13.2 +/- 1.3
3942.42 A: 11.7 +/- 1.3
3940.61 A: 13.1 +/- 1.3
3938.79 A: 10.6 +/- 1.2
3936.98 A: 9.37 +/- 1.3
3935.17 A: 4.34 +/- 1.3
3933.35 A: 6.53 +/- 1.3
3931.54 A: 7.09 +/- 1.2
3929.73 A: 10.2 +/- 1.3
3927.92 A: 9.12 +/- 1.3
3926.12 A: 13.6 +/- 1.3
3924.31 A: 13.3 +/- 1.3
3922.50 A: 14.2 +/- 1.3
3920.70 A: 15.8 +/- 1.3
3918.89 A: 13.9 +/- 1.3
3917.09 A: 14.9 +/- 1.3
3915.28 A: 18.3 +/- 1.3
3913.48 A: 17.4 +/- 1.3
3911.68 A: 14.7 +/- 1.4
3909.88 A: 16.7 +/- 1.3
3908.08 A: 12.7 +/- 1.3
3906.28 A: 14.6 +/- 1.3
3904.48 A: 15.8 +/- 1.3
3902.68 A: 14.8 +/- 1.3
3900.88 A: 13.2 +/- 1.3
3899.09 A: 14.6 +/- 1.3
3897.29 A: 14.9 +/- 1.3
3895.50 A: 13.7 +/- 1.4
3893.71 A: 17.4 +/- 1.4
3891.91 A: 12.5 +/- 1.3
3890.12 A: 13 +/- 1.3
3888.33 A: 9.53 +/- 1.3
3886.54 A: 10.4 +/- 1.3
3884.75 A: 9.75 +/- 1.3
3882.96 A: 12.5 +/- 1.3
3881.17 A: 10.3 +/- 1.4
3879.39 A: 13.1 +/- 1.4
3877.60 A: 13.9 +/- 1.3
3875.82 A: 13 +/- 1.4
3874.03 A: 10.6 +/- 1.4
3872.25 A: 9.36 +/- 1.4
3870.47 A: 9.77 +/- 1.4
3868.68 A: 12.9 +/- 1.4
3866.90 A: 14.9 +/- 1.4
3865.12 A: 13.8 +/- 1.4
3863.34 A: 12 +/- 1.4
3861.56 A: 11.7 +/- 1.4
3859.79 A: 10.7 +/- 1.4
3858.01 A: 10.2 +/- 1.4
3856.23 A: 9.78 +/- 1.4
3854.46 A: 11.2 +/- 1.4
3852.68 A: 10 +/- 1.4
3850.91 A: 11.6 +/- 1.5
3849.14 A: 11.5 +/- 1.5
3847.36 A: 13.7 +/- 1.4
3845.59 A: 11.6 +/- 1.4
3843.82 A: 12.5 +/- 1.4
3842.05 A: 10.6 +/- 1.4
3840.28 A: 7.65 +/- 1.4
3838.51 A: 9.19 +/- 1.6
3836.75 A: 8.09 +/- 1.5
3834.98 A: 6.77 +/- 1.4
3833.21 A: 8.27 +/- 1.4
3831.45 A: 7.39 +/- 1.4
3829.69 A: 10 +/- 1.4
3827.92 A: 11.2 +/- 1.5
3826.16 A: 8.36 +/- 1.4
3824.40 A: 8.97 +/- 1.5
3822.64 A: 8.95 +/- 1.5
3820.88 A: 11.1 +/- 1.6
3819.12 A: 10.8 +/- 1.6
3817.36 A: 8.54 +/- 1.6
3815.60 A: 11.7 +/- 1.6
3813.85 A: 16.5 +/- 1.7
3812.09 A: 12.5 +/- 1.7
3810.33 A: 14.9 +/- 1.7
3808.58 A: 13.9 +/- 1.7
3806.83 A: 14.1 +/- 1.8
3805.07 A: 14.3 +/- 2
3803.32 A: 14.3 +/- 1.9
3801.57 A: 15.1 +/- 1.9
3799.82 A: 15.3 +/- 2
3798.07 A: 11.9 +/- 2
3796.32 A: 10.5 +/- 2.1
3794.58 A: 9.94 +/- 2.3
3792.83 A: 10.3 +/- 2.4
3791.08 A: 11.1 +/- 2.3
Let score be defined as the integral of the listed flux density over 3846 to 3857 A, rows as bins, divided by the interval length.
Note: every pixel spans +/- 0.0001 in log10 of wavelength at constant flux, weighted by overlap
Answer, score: 11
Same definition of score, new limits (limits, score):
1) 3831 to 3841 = 8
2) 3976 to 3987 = 18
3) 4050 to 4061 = 22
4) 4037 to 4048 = 22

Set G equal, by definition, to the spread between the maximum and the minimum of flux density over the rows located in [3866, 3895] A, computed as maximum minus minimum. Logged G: 8.0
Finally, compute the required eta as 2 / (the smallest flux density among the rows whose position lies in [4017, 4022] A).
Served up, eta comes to 0.09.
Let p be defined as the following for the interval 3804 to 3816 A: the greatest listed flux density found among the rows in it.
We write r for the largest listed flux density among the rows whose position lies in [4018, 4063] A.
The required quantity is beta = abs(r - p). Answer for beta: 8.7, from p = 16.5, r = 25.2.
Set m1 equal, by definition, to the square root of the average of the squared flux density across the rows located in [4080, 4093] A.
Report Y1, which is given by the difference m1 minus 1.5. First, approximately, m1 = 22.7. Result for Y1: 21.2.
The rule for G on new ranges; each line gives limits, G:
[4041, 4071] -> 5.7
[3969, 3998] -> 12.8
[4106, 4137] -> 3.5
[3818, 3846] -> 5.7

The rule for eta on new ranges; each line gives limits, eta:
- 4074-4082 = 0.10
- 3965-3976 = 0.34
